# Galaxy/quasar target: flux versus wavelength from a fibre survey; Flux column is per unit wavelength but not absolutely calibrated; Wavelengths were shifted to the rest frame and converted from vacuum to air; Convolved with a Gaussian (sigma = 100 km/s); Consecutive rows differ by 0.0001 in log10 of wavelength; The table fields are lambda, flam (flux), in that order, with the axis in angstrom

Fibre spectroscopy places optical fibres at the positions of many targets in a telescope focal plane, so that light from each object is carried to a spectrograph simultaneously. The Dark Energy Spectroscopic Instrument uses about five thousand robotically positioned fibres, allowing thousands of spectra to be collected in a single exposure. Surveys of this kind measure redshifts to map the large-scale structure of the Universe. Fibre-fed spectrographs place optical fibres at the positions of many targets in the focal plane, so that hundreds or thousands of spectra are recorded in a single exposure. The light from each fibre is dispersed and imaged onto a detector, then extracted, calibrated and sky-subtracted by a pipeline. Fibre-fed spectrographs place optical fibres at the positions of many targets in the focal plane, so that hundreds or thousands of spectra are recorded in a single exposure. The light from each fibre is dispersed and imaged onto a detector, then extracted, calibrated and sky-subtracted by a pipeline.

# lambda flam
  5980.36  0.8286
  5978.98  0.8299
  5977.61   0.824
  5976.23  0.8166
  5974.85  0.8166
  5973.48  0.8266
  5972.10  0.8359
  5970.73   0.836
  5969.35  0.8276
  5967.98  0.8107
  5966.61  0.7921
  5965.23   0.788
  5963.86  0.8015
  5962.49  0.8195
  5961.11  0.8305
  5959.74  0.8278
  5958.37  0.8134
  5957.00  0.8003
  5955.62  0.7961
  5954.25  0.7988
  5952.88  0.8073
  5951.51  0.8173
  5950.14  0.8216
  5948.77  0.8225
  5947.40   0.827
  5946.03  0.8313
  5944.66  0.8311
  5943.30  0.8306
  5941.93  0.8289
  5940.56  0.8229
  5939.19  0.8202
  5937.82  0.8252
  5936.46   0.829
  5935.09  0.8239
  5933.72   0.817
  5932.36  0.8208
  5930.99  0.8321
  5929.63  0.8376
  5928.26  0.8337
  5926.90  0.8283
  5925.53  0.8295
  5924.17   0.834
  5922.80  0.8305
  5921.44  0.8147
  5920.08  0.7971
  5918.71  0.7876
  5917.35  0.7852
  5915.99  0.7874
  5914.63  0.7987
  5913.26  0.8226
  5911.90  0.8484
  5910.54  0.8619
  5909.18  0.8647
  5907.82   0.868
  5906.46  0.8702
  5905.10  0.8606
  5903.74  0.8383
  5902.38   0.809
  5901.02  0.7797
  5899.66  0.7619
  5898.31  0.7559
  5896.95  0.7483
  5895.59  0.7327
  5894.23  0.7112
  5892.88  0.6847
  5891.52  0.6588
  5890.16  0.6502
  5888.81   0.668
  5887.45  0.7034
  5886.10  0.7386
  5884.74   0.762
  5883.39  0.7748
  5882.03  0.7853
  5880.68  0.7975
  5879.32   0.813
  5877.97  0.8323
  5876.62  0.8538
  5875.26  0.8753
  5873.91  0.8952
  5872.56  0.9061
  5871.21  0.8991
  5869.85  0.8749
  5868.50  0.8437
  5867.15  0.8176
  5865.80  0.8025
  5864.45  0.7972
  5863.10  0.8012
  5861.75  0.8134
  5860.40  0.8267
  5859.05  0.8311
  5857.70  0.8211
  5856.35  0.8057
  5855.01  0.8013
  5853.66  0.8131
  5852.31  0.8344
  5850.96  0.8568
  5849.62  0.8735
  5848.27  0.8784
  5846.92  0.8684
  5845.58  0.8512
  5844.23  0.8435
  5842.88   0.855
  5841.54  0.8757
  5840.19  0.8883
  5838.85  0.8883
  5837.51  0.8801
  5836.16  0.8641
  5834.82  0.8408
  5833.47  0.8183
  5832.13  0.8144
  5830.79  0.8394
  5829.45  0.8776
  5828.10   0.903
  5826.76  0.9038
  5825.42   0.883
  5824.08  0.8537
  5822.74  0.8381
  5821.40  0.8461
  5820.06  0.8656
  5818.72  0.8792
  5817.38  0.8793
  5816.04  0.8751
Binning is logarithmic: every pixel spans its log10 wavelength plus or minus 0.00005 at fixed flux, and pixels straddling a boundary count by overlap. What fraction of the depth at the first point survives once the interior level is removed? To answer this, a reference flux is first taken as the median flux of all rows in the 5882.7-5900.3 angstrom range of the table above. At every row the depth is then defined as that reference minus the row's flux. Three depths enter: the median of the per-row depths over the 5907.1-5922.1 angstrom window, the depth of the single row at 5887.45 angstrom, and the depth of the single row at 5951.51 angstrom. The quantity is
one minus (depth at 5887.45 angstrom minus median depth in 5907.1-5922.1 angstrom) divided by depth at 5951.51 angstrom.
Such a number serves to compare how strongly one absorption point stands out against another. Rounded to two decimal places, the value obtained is 2.32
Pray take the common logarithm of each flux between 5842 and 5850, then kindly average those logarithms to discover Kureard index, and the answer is -0.065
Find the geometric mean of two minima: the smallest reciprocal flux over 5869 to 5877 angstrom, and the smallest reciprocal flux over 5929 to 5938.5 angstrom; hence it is 1.15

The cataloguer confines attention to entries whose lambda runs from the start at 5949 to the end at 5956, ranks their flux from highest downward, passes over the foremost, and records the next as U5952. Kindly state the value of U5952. 0.8173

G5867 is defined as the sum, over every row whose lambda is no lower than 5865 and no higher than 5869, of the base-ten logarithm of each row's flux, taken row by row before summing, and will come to -0.26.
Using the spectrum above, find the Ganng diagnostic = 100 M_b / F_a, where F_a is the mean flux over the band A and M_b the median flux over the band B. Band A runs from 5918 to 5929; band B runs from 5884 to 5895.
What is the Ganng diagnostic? 85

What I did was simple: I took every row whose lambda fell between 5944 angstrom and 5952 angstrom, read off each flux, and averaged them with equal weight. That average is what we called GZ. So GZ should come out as 0.83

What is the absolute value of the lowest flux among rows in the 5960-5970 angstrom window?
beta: 0.788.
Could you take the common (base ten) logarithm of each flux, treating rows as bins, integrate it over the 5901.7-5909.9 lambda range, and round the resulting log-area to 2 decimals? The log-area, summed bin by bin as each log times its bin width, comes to -0.57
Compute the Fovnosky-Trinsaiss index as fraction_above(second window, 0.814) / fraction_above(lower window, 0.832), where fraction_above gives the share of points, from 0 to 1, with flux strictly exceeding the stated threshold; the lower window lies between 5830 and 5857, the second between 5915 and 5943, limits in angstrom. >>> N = 1.1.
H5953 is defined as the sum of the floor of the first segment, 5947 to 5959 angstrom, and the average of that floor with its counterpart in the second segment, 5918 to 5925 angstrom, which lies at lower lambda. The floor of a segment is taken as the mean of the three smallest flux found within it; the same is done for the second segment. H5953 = 1.60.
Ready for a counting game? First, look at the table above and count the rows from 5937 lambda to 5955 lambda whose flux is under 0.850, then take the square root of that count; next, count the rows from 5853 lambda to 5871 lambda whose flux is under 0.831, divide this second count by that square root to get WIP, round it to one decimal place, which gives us 2.8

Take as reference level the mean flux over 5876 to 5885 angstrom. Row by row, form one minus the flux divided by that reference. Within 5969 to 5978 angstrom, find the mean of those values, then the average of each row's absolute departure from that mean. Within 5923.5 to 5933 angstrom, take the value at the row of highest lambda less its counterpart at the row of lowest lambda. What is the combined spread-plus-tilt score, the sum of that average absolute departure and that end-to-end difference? 0.02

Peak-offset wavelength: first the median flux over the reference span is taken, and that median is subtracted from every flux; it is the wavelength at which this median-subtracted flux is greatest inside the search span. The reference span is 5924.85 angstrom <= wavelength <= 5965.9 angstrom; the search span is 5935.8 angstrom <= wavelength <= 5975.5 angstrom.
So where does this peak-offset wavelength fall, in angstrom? 5970.73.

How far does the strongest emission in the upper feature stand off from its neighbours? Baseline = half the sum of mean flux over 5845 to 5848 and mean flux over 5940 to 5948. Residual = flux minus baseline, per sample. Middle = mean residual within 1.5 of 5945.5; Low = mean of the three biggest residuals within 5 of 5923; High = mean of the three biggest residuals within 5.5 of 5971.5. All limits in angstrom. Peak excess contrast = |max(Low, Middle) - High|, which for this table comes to 0.00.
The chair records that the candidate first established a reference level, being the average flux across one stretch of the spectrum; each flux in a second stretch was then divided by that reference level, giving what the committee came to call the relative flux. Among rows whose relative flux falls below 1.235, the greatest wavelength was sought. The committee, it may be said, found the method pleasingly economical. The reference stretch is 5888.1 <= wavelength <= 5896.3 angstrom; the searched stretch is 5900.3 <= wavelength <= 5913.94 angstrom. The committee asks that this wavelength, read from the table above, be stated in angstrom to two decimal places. 5913.26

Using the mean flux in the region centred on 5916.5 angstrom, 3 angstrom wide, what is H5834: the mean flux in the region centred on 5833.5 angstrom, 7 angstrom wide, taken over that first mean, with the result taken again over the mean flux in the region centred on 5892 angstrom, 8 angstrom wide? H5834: 1.55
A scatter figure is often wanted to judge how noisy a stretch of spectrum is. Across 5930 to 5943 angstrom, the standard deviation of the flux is 0.005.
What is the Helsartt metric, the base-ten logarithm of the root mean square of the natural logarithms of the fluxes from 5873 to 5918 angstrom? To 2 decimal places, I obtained -0.59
